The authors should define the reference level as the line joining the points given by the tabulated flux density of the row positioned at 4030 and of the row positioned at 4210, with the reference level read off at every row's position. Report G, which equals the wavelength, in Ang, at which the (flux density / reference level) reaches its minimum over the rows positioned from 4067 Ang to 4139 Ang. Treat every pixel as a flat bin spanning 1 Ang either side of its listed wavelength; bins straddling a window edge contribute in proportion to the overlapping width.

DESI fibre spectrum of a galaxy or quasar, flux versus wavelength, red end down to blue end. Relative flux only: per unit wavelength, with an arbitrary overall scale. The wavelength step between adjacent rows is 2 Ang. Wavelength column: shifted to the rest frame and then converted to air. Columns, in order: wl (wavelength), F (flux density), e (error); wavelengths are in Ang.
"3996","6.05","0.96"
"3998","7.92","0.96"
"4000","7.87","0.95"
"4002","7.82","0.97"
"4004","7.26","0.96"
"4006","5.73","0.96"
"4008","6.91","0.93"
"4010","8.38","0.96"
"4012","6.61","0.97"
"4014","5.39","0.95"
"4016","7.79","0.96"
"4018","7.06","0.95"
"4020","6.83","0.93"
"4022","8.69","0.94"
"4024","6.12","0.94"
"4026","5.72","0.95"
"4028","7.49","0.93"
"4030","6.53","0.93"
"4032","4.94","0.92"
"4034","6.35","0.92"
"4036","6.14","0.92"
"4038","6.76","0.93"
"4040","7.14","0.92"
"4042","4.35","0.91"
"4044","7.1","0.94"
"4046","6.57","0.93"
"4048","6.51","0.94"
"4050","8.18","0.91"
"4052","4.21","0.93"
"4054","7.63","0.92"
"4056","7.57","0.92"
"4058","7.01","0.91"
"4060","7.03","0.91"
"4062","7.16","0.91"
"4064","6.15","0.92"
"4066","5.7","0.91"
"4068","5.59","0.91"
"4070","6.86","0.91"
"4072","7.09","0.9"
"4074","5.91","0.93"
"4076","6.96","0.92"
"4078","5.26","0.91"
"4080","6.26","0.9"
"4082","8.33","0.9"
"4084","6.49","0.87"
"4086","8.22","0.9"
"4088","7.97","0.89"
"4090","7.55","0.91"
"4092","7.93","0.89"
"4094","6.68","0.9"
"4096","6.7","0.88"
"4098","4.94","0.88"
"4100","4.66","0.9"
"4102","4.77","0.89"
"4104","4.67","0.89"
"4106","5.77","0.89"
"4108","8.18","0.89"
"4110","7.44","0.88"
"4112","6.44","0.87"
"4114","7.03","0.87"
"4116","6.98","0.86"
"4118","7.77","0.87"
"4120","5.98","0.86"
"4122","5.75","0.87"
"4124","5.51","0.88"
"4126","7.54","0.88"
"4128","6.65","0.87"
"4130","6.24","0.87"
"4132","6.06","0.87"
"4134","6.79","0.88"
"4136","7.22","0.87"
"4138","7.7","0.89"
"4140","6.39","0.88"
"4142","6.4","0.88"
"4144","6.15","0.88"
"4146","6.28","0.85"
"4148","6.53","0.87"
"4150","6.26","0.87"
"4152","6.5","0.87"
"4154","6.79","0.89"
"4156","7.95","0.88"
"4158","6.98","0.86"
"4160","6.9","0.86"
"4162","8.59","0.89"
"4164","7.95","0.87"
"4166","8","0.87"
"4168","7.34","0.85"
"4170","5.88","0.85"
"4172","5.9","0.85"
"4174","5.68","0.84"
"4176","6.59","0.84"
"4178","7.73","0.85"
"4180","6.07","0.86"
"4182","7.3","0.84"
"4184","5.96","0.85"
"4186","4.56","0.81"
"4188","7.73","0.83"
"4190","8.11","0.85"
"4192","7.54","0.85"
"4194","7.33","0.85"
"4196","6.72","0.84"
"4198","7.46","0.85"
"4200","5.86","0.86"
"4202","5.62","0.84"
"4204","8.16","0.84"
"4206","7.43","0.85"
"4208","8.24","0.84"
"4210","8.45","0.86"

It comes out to 4104 Ang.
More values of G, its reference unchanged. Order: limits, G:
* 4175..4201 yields 4186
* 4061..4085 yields 4078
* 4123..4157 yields 4124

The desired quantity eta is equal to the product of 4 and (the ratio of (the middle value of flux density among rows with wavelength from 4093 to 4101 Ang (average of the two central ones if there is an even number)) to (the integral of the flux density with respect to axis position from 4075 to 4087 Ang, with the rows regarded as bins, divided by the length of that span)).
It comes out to 3.36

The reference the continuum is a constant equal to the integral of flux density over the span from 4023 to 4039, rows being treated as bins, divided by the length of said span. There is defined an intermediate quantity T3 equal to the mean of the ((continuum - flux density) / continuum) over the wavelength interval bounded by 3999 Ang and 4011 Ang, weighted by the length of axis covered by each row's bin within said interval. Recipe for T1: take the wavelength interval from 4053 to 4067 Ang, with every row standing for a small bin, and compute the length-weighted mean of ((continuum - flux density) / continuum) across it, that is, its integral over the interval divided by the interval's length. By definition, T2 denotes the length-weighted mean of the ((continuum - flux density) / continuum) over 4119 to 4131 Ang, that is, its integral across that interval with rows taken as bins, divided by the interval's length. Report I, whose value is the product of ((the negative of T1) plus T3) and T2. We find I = 0.0002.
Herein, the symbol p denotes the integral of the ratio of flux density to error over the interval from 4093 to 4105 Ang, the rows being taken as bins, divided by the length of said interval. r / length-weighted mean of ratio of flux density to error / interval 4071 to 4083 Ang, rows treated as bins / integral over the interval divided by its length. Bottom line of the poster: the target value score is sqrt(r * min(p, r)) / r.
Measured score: 0.91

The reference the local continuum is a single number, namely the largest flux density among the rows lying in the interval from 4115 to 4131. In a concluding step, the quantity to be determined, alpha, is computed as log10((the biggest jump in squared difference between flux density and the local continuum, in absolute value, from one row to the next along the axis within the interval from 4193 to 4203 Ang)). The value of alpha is 0.6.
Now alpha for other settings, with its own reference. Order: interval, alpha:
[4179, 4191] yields 1.0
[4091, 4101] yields 0.8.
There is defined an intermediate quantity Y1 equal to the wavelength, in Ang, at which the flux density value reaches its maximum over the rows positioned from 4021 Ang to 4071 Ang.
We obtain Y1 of 4022 Ang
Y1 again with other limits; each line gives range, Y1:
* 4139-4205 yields 4162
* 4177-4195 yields 4190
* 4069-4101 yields 4082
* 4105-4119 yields 4108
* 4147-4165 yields 4162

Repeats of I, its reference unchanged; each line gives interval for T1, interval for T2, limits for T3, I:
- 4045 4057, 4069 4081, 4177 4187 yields -0.0016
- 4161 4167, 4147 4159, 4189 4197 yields -0.0112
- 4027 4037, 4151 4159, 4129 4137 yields 0.0059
